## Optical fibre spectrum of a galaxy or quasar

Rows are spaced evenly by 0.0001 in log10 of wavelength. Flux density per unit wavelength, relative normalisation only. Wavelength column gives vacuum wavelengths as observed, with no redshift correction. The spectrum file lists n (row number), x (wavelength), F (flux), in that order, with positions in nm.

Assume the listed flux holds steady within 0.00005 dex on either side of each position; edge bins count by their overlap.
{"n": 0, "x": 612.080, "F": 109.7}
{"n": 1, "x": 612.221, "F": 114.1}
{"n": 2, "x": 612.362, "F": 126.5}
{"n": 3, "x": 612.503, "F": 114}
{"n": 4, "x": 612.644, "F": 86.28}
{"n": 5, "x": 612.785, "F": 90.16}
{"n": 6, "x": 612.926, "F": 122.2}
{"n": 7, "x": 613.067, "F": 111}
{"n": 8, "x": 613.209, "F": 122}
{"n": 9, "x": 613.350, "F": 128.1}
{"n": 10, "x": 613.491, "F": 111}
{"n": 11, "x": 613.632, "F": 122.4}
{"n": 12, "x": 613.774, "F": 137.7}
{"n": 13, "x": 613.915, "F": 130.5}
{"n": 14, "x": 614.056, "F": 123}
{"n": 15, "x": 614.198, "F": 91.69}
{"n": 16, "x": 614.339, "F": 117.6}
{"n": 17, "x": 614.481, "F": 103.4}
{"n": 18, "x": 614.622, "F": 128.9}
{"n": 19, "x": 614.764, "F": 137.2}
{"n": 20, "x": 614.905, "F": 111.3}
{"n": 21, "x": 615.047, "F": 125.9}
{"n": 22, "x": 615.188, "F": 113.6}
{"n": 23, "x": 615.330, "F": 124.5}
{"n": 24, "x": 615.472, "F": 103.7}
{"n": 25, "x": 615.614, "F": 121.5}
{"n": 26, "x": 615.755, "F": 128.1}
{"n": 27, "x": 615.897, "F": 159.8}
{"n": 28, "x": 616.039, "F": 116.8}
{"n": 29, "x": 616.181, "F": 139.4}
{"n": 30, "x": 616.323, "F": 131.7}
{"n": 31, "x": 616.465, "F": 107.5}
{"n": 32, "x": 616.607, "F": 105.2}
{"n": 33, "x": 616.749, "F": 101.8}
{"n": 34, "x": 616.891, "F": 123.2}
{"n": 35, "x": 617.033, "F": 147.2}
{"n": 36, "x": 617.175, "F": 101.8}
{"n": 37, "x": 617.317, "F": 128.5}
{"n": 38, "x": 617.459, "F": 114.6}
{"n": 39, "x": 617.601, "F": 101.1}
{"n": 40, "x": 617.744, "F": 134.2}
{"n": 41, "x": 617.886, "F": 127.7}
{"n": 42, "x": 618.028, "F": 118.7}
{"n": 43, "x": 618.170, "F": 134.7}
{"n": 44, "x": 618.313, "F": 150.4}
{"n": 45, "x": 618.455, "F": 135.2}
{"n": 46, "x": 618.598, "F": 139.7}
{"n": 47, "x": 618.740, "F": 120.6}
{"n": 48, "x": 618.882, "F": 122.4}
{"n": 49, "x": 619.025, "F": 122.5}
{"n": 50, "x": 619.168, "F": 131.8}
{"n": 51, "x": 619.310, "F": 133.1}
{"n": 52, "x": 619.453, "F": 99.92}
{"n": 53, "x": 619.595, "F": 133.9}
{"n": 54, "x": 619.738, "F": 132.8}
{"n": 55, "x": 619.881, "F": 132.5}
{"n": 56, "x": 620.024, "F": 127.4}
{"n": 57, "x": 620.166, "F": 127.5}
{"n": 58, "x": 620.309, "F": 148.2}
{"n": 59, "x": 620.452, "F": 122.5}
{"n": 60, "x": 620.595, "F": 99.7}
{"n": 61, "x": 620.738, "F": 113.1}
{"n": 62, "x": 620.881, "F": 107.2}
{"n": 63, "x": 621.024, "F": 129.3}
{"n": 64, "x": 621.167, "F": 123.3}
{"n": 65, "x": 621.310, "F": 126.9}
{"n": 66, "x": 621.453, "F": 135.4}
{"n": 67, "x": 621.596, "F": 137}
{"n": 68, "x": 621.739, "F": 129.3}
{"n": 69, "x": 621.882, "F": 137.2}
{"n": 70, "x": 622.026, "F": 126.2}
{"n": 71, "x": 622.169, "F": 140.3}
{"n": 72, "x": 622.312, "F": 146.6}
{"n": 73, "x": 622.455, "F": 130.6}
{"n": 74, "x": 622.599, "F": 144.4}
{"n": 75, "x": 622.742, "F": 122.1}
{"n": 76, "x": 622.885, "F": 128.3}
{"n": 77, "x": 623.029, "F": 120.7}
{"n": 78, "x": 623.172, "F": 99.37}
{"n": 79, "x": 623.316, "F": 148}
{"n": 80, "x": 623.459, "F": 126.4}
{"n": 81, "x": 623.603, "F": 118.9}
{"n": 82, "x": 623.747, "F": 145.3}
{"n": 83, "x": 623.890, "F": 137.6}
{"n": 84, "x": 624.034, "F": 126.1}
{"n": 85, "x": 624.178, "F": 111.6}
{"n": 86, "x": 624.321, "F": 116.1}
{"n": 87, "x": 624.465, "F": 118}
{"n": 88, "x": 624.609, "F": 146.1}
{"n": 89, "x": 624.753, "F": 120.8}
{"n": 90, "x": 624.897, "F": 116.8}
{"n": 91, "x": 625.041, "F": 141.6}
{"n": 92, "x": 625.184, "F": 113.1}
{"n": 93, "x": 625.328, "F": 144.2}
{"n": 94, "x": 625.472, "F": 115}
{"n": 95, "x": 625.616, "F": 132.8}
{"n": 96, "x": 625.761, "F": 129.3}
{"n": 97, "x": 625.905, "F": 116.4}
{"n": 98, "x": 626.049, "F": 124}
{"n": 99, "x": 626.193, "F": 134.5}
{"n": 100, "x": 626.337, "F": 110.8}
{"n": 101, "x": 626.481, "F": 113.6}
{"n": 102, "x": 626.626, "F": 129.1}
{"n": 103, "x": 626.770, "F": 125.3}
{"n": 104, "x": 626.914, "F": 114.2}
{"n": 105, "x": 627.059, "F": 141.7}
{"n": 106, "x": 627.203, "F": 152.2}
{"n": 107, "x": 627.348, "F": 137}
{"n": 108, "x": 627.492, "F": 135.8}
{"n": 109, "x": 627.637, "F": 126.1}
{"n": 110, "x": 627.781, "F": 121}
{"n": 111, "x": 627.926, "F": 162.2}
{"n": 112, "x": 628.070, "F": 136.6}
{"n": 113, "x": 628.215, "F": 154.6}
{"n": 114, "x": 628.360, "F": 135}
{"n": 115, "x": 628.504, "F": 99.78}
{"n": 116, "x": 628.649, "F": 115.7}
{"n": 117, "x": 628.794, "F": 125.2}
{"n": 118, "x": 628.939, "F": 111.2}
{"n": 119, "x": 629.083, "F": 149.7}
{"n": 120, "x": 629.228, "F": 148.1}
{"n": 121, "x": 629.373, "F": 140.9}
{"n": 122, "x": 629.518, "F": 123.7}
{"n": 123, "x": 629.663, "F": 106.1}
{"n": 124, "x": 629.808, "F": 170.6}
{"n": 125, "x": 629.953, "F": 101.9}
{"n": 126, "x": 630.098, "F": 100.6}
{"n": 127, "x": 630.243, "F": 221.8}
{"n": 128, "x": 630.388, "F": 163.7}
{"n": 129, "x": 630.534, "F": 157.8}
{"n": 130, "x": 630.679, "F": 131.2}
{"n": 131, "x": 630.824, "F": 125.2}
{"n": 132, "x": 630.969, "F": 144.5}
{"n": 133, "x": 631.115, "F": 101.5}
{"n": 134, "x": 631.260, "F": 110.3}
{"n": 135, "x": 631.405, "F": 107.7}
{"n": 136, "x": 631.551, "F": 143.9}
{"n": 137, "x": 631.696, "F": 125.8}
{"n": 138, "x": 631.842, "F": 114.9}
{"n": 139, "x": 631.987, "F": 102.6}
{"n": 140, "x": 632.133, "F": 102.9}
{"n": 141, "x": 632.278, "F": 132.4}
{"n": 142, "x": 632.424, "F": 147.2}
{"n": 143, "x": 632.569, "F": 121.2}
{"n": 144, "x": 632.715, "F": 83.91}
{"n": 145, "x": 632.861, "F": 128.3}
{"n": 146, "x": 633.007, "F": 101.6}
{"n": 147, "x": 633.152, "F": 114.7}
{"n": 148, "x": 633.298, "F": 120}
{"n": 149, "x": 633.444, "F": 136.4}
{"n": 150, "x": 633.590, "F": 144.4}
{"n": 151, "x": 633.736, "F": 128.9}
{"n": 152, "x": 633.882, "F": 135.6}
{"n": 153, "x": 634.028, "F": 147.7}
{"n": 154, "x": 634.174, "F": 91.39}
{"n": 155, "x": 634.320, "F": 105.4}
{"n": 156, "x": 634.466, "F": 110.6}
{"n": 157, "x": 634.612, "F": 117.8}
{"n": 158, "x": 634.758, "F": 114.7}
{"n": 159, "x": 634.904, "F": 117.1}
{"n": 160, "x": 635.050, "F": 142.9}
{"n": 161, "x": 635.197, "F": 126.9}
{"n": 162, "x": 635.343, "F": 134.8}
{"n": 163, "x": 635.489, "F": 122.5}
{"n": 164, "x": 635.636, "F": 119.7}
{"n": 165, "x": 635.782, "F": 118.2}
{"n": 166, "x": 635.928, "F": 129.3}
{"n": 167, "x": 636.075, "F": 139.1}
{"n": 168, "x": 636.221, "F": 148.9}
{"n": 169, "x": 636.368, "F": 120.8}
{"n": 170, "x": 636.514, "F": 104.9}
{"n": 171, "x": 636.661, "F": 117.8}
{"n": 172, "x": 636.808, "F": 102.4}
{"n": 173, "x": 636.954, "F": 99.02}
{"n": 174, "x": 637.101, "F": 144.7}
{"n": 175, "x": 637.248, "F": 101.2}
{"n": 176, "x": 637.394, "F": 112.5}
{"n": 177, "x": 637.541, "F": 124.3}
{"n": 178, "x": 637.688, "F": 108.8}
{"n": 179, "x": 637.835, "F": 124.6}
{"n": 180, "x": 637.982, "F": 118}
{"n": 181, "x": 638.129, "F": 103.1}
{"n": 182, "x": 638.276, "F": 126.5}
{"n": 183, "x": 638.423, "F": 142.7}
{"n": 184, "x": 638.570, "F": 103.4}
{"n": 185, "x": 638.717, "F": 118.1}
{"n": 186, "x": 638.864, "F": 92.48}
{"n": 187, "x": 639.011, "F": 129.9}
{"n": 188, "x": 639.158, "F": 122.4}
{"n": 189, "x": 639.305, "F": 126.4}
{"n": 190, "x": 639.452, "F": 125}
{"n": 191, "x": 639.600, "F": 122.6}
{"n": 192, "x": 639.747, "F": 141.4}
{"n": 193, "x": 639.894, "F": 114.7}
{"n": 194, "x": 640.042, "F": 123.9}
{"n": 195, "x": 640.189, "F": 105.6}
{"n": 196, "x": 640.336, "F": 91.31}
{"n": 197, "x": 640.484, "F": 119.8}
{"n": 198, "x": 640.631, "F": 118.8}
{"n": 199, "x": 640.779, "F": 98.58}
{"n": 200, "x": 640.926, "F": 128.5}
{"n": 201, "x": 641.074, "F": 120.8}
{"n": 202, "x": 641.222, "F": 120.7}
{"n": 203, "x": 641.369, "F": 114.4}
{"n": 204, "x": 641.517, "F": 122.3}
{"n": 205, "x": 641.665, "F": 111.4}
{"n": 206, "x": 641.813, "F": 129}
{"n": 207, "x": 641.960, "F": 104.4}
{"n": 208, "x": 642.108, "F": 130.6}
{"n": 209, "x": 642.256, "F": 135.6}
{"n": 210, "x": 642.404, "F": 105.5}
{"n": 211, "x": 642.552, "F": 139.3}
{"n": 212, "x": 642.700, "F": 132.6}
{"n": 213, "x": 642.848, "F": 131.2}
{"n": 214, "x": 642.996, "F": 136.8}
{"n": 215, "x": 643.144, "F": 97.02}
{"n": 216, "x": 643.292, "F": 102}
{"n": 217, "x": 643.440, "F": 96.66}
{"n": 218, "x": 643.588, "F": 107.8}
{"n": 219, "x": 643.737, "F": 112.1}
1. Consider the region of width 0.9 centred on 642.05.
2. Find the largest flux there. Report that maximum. 135.6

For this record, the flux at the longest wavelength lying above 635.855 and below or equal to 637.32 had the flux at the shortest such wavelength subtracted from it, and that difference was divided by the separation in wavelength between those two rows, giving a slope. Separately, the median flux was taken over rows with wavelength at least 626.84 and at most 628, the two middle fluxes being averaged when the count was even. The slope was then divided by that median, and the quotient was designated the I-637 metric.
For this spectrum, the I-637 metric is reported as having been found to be -0.16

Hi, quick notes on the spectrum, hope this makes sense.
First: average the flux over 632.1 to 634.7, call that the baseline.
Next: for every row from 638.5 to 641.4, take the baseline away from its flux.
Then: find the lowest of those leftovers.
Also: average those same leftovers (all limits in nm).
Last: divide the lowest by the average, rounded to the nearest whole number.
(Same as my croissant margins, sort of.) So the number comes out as 8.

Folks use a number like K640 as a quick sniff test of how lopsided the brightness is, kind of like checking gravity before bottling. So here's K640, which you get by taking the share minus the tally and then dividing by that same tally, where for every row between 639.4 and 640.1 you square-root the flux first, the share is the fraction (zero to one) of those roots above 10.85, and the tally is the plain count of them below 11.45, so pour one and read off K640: -0.800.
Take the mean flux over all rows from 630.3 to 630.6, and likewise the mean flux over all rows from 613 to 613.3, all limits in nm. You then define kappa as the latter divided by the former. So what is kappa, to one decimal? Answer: 0.7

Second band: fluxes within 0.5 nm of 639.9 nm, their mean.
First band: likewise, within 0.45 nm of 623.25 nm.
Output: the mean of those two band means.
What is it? 121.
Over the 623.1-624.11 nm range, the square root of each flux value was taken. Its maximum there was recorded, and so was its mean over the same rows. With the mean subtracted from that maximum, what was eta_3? 0.84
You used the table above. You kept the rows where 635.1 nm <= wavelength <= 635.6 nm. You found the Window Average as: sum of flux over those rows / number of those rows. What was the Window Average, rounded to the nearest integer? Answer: 128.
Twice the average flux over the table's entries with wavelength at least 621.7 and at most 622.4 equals 272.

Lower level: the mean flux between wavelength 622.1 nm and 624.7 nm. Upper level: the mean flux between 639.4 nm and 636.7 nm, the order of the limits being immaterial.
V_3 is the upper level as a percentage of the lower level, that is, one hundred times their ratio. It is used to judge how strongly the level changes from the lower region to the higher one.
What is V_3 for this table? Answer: 90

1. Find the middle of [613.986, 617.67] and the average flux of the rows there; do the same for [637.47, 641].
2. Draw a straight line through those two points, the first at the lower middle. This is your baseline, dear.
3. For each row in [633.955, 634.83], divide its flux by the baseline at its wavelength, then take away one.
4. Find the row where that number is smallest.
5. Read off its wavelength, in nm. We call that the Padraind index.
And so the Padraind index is 634.174 nm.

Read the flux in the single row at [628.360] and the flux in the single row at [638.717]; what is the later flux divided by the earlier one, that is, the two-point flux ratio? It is 0.87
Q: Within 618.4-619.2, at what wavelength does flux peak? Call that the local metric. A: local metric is 618.598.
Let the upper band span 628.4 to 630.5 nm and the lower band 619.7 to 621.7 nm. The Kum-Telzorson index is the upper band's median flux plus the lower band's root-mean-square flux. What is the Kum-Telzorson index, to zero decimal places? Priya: 251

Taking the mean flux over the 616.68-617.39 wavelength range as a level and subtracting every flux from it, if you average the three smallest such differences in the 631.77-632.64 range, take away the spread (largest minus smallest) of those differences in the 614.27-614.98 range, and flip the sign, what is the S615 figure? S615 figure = 47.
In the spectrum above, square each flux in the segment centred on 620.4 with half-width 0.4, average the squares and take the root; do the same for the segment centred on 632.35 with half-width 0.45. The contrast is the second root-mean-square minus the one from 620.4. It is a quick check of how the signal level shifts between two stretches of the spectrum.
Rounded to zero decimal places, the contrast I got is -7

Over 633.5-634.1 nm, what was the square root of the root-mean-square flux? 11.8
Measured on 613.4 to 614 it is 11.2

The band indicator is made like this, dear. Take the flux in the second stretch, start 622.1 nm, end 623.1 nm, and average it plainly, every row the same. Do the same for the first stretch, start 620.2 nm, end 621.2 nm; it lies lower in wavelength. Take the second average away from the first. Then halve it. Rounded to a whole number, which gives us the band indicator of -6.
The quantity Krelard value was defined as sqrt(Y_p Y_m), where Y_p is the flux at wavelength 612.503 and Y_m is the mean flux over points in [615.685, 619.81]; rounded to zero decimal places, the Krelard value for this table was 120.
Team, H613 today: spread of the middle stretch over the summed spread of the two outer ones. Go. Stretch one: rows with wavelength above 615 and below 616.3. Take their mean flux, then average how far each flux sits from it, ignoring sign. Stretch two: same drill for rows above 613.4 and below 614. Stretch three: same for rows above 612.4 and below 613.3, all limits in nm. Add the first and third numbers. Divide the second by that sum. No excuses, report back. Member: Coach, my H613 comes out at 0.36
